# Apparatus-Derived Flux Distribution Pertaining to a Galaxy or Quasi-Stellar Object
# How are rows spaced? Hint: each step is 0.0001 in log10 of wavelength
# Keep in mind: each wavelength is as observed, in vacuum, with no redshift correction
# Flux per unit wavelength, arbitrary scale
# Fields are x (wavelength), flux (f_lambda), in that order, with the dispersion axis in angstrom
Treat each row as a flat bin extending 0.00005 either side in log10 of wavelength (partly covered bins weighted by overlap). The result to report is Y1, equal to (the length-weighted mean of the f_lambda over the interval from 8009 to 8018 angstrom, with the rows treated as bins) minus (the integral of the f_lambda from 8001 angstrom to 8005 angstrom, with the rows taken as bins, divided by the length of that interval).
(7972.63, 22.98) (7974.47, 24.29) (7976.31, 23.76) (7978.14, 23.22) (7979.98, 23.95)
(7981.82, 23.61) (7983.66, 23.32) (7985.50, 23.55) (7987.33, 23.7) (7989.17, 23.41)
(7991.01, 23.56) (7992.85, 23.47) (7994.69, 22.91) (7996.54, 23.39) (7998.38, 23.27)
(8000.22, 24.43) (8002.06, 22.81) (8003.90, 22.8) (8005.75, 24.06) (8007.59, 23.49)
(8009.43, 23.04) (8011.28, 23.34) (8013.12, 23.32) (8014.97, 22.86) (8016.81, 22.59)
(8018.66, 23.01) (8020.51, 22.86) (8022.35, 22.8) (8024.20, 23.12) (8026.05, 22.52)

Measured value 0.11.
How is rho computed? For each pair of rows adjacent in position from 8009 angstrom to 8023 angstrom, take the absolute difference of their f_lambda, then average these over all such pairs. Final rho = 0.240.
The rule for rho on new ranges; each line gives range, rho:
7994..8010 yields 0.709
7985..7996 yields 0.248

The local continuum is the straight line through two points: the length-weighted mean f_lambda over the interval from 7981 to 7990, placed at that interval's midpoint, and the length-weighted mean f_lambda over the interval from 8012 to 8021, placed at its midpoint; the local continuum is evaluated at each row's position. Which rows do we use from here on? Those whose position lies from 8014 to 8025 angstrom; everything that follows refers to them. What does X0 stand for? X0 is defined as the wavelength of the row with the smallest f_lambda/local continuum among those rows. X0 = 8016.81 angstrom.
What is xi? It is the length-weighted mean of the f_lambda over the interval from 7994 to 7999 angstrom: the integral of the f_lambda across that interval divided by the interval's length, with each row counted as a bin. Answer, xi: 23.2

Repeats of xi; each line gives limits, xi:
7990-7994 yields 23.5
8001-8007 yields 23.3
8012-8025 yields 22.9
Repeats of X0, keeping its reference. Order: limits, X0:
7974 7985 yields 7978.14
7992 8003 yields 7994.69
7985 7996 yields 7994.69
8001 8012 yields 8002.06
